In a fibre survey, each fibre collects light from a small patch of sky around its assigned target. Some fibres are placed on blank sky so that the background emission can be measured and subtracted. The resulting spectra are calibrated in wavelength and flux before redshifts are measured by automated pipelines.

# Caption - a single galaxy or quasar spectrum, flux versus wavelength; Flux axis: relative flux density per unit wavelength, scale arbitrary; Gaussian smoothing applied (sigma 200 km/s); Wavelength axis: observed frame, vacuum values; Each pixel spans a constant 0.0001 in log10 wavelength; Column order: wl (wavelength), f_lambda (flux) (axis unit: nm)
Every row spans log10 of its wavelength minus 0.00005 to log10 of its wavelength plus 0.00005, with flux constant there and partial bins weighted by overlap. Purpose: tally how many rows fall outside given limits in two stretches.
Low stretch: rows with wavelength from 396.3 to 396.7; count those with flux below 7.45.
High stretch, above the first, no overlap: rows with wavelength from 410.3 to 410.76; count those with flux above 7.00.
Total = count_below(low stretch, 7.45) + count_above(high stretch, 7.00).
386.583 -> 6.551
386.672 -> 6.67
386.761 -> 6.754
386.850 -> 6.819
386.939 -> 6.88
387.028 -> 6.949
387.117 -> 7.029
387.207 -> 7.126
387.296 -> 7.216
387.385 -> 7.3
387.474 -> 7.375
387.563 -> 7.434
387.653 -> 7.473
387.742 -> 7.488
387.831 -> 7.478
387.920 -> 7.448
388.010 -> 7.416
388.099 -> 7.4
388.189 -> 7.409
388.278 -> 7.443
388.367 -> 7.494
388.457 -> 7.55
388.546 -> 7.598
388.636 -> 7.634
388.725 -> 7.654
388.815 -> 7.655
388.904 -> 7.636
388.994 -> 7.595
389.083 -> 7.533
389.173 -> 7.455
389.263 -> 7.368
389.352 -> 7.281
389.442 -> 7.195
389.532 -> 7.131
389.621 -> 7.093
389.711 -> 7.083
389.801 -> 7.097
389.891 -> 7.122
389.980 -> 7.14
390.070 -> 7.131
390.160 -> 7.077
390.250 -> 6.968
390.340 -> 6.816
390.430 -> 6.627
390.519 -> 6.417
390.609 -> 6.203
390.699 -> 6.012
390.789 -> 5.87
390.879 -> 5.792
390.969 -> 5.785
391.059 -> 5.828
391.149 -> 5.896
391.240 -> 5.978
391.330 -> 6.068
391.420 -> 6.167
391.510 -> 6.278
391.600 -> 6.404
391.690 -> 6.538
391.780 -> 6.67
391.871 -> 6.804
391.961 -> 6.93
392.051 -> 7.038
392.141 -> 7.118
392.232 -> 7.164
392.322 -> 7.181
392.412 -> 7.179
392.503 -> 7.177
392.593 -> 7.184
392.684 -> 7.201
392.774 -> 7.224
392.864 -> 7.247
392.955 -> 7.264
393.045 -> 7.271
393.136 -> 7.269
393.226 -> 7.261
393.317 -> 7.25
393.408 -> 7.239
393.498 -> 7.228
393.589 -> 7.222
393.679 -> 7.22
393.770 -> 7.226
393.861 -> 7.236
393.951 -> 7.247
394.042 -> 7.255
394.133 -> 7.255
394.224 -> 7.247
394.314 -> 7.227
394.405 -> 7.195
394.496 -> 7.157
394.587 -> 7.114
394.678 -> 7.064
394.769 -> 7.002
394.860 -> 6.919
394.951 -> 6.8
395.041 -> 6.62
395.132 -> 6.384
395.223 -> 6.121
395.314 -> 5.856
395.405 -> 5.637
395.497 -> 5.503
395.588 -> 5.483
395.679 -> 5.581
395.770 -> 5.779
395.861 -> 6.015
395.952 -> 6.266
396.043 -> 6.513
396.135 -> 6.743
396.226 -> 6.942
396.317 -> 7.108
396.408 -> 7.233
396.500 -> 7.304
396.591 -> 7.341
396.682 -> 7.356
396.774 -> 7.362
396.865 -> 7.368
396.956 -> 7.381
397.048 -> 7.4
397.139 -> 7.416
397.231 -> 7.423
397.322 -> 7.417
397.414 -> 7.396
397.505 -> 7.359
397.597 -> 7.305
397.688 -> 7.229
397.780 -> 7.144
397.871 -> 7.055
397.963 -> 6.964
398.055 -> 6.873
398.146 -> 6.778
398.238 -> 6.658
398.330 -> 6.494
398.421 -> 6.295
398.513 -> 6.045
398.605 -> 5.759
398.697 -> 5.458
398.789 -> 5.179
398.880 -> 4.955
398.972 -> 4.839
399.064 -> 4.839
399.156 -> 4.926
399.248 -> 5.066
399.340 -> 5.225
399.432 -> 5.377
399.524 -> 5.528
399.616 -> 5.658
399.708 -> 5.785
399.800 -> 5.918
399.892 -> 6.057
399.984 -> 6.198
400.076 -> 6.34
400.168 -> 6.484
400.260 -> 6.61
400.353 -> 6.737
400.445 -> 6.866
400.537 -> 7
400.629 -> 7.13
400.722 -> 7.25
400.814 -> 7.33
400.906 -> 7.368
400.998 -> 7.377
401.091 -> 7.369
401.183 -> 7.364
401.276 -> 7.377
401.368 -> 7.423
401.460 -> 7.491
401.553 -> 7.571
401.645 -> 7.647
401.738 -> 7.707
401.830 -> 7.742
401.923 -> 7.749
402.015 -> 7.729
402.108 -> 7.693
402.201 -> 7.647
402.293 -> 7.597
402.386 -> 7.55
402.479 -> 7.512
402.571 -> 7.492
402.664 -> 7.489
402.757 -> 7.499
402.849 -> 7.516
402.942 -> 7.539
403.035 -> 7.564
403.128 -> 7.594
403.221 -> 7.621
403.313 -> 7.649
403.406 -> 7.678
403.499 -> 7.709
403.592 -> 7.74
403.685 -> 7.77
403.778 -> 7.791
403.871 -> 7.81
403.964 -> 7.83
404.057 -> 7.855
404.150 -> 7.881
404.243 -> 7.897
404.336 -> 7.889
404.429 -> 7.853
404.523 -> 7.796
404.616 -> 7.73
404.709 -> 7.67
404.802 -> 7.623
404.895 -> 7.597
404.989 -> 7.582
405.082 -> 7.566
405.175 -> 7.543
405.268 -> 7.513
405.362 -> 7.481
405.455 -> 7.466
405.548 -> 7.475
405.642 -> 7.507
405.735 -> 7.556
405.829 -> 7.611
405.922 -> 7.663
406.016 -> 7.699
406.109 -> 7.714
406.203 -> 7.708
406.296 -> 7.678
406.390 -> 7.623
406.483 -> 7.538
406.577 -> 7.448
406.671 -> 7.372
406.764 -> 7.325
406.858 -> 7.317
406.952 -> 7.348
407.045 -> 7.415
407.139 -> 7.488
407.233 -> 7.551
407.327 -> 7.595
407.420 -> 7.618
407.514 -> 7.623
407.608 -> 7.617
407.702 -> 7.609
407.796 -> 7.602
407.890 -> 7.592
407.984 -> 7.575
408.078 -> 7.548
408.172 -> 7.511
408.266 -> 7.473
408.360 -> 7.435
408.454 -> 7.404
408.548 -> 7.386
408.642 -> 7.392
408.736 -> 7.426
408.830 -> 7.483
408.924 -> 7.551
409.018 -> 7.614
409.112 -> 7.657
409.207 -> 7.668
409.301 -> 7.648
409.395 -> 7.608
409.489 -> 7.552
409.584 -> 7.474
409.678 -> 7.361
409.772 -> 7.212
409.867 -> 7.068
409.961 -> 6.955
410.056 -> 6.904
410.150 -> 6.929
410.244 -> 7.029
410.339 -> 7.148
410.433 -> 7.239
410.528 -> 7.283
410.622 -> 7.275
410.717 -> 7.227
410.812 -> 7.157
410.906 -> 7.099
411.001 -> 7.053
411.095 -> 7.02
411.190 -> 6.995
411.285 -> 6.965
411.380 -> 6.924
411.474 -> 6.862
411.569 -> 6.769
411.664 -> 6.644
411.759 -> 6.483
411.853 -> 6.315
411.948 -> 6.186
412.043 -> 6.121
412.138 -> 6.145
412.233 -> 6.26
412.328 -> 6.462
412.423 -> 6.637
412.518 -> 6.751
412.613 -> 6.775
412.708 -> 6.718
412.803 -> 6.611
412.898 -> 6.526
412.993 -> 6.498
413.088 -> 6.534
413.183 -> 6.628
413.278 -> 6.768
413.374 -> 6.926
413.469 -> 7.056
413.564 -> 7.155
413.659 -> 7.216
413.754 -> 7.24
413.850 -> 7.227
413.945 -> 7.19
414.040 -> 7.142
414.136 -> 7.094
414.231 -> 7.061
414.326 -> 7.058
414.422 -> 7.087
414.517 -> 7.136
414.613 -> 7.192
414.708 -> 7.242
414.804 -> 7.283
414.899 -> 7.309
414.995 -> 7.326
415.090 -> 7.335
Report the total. 10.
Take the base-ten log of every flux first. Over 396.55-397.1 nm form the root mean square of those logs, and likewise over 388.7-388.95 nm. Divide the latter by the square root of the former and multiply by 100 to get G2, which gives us 94.9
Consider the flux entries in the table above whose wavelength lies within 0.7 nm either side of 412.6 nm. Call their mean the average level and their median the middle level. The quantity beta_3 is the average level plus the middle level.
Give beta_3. 13.0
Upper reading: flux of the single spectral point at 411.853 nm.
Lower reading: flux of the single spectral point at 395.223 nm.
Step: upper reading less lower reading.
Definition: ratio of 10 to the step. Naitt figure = 52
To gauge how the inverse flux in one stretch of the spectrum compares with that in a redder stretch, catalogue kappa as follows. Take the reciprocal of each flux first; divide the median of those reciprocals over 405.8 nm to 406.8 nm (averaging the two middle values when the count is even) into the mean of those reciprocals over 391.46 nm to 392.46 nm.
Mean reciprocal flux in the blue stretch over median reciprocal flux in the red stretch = 1.12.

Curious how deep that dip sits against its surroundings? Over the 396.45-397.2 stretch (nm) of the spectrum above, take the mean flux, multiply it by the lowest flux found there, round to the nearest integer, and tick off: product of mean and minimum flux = 54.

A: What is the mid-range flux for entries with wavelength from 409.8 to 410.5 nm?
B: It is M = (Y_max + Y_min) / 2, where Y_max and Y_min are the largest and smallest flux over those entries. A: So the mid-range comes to 7.07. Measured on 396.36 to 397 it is 7.31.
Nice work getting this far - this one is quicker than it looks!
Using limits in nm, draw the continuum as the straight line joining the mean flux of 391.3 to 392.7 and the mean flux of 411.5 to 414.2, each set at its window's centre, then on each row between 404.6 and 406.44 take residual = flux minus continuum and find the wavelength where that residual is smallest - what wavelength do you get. 405.455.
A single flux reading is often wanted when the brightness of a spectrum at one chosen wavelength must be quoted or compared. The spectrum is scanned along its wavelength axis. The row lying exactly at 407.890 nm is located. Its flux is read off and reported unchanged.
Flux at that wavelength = 7.592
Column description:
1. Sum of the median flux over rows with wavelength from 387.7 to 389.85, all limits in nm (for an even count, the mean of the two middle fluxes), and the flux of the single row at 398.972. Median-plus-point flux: 12.3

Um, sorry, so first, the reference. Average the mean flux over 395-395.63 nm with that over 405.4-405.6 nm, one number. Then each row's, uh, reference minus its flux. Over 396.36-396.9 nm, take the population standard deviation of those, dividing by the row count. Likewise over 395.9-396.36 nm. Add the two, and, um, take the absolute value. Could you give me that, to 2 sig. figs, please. 0.35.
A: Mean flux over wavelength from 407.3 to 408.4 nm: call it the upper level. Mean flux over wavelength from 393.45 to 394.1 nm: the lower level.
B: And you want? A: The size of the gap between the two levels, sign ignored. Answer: 0.33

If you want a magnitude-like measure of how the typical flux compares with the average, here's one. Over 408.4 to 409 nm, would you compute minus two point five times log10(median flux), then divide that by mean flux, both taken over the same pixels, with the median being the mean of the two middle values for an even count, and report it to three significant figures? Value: -0.292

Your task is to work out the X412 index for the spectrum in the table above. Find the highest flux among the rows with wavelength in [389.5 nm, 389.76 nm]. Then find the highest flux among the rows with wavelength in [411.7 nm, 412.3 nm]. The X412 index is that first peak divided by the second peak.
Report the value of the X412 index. 1.10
